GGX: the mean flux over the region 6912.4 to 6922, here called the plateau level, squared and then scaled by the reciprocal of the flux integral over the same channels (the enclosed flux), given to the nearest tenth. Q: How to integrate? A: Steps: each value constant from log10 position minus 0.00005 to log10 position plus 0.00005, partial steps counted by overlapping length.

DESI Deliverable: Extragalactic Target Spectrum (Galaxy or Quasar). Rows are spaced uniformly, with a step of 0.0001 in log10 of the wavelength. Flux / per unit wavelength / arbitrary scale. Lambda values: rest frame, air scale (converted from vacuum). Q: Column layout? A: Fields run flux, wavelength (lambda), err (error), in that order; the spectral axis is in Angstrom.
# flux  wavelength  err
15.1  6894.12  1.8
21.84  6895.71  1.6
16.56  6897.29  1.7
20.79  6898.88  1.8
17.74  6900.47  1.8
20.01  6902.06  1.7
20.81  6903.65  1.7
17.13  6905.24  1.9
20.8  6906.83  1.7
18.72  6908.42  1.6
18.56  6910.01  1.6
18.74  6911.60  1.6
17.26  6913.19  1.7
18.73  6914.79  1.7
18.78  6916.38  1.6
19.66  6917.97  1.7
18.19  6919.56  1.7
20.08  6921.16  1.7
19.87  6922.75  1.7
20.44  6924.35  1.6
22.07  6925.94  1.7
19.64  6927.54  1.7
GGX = 2.0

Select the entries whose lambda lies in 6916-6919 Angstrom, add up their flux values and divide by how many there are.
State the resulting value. 19.2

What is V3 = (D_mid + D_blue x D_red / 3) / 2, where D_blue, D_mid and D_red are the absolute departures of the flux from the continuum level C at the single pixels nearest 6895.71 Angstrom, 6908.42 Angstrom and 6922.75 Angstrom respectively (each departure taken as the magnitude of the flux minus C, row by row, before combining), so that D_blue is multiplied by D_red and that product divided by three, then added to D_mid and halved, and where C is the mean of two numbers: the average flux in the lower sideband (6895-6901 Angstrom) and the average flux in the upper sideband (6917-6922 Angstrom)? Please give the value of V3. 0.53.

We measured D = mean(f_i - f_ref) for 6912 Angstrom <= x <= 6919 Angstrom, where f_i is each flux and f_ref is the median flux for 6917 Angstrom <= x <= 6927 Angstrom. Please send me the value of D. -1.4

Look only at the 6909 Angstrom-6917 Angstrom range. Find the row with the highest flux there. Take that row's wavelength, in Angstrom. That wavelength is 6916.38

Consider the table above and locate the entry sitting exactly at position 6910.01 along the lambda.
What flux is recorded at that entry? 18.56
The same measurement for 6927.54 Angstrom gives 19.64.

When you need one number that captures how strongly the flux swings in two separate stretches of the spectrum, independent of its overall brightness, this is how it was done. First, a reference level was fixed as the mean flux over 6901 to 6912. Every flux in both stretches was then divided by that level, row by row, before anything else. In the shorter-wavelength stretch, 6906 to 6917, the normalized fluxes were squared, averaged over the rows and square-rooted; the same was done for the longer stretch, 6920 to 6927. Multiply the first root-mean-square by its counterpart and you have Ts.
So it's 1.05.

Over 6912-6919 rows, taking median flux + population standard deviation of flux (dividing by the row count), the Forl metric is 19.6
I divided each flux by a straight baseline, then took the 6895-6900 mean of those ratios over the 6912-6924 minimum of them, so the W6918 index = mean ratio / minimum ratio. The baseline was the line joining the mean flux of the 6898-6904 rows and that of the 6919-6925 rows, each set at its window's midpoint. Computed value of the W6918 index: 1.13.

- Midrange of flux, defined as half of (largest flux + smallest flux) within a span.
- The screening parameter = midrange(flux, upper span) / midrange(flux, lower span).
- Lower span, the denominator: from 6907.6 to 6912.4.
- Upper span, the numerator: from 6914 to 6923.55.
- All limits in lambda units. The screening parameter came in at 1.03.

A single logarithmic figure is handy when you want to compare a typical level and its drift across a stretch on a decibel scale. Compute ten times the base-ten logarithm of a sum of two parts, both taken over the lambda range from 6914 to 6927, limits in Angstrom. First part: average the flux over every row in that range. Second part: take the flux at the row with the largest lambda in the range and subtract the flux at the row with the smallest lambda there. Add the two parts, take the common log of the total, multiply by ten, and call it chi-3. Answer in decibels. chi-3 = 13.6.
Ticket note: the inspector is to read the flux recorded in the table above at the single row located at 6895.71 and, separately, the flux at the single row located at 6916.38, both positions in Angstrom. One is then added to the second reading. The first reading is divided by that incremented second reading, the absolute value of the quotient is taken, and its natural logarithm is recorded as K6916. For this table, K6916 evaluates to 0.10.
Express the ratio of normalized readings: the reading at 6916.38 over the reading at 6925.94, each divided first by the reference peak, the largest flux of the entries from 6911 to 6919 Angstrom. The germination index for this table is 0.85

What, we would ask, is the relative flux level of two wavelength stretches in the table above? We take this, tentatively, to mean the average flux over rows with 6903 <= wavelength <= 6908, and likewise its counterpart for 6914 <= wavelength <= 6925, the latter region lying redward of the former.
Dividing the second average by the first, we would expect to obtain 0.99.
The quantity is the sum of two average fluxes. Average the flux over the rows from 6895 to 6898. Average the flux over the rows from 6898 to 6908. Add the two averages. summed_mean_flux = 38.7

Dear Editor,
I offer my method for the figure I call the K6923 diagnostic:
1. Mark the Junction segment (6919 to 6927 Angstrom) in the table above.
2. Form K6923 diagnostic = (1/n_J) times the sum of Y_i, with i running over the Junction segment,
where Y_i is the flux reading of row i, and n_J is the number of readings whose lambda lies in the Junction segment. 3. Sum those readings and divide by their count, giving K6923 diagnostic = 20.1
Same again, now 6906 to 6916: 18.8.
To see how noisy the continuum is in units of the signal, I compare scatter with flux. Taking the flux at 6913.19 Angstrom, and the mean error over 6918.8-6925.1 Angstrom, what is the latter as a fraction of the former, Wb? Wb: 0.097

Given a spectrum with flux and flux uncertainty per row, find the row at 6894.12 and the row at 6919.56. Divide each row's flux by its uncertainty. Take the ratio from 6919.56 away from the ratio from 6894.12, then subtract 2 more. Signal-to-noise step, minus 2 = -4.3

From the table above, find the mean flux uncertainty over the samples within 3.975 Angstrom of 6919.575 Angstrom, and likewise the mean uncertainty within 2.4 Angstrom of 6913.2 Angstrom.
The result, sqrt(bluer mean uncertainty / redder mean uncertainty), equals 1.00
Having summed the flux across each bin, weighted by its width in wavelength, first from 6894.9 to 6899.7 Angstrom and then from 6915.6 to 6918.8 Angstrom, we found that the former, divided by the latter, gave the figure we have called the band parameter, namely 1.5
